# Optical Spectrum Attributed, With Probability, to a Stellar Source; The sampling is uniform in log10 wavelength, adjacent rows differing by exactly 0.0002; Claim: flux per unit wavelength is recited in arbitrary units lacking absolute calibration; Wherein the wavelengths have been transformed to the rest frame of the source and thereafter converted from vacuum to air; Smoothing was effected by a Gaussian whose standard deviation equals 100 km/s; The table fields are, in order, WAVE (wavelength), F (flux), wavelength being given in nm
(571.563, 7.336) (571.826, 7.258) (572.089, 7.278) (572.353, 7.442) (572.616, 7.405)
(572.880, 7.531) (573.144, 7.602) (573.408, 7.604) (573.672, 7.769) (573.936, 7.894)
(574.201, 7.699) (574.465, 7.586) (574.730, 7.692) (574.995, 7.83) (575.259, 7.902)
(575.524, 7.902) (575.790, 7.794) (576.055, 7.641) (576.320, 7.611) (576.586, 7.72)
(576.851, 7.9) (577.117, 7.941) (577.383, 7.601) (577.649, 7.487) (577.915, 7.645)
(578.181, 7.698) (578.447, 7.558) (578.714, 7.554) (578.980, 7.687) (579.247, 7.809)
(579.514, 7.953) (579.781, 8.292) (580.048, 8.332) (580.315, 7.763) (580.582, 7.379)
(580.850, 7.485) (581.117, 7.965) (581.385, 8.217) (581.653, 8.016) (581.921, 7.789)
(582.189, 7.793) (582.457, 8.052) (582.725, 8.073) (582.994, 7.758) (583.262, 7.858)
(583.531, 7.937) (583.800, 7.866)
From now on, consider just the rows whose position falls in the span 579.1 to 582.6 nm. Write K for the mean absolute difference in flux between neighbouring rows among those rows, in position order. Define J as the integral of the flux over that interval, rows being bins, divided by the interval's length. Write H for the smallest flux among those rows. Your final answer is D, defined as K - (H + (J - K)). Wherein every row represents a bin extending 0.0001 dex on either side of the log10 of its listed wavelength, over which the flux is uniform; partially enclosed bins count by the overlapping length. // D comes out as -14.8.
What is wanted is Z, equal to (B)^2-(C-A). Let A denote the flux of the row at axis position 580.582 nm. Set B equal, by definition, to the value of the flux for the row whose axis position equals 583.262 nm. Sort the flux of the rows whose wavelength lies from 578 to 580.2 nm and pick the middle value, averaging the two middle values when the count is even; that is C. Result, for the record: 61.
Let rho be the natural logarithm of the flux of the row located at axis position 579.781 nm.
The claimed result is 2.12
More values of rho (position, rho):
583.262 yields 2.06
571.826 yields 1.98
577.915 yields 2.03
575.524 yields 2.07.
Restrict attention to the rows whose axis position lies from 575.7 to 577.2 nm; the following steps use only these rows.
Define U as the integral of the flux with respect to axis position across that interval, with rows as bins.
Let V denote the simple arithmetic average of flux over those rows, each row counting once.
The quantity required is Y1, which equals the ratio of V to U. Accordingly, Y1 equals 0.67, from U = 11.6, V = 7.77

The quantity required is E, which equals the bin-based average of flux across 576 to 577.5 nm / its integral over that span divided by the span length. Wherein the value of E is 7.742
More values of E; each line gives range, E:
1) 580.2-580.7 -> 7.574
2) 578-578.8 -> 7.608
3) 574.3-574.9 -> 7.652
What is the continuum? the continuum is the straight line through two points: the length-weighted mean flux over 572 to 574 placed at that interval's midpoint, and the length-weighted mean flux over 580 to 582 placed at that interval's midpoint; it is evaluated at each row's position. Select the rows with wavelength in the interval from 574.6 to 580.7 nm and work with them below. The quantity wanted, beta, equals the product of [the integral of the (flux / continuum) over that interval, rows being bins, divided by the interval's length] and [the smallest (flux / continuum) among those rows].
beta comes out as 0.95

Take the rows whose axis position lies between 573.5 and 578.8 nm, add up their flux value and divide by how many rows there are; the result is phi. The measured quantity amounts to 7.72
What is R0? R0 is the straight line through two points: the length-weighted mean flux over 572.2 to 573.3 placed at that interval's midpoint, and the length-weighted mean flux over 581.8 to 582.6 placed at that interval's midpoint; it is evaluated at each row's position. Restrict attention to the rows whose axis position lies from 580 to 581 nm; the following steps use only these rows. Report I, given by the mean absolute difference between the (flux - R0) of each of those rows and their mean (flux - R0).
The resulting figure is 0.319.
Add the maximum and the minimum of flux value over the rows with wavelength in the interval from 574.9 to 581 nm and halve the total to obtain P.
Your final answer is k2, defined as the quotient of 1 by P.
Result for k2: 0.127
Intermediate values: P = 7.86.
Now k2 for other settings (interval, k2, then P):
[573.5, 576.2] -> 0.129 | 7.74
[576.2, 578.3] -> 0.130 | 7.71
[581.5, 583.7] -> 0.126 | 7.92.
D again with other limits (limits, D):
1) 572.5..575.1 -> -14.8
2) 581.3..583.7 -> -15.4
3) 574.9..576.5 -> -15.2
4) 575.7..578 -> -14.9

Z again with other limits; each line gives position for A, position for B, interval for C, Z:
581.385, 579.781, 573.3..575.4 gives 69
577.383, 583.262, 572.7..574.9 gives 62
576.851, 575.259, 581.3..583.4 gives 62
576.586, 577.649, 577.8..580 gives 56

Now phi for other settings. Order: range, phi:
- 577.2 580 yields 7.73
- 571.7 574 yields 7.53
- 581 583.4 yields 7.95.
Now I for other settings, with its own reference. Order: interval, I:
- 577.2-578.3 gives 0.058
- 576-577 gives 0.083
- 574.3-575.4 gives 0.102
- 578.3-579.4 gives 0.085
